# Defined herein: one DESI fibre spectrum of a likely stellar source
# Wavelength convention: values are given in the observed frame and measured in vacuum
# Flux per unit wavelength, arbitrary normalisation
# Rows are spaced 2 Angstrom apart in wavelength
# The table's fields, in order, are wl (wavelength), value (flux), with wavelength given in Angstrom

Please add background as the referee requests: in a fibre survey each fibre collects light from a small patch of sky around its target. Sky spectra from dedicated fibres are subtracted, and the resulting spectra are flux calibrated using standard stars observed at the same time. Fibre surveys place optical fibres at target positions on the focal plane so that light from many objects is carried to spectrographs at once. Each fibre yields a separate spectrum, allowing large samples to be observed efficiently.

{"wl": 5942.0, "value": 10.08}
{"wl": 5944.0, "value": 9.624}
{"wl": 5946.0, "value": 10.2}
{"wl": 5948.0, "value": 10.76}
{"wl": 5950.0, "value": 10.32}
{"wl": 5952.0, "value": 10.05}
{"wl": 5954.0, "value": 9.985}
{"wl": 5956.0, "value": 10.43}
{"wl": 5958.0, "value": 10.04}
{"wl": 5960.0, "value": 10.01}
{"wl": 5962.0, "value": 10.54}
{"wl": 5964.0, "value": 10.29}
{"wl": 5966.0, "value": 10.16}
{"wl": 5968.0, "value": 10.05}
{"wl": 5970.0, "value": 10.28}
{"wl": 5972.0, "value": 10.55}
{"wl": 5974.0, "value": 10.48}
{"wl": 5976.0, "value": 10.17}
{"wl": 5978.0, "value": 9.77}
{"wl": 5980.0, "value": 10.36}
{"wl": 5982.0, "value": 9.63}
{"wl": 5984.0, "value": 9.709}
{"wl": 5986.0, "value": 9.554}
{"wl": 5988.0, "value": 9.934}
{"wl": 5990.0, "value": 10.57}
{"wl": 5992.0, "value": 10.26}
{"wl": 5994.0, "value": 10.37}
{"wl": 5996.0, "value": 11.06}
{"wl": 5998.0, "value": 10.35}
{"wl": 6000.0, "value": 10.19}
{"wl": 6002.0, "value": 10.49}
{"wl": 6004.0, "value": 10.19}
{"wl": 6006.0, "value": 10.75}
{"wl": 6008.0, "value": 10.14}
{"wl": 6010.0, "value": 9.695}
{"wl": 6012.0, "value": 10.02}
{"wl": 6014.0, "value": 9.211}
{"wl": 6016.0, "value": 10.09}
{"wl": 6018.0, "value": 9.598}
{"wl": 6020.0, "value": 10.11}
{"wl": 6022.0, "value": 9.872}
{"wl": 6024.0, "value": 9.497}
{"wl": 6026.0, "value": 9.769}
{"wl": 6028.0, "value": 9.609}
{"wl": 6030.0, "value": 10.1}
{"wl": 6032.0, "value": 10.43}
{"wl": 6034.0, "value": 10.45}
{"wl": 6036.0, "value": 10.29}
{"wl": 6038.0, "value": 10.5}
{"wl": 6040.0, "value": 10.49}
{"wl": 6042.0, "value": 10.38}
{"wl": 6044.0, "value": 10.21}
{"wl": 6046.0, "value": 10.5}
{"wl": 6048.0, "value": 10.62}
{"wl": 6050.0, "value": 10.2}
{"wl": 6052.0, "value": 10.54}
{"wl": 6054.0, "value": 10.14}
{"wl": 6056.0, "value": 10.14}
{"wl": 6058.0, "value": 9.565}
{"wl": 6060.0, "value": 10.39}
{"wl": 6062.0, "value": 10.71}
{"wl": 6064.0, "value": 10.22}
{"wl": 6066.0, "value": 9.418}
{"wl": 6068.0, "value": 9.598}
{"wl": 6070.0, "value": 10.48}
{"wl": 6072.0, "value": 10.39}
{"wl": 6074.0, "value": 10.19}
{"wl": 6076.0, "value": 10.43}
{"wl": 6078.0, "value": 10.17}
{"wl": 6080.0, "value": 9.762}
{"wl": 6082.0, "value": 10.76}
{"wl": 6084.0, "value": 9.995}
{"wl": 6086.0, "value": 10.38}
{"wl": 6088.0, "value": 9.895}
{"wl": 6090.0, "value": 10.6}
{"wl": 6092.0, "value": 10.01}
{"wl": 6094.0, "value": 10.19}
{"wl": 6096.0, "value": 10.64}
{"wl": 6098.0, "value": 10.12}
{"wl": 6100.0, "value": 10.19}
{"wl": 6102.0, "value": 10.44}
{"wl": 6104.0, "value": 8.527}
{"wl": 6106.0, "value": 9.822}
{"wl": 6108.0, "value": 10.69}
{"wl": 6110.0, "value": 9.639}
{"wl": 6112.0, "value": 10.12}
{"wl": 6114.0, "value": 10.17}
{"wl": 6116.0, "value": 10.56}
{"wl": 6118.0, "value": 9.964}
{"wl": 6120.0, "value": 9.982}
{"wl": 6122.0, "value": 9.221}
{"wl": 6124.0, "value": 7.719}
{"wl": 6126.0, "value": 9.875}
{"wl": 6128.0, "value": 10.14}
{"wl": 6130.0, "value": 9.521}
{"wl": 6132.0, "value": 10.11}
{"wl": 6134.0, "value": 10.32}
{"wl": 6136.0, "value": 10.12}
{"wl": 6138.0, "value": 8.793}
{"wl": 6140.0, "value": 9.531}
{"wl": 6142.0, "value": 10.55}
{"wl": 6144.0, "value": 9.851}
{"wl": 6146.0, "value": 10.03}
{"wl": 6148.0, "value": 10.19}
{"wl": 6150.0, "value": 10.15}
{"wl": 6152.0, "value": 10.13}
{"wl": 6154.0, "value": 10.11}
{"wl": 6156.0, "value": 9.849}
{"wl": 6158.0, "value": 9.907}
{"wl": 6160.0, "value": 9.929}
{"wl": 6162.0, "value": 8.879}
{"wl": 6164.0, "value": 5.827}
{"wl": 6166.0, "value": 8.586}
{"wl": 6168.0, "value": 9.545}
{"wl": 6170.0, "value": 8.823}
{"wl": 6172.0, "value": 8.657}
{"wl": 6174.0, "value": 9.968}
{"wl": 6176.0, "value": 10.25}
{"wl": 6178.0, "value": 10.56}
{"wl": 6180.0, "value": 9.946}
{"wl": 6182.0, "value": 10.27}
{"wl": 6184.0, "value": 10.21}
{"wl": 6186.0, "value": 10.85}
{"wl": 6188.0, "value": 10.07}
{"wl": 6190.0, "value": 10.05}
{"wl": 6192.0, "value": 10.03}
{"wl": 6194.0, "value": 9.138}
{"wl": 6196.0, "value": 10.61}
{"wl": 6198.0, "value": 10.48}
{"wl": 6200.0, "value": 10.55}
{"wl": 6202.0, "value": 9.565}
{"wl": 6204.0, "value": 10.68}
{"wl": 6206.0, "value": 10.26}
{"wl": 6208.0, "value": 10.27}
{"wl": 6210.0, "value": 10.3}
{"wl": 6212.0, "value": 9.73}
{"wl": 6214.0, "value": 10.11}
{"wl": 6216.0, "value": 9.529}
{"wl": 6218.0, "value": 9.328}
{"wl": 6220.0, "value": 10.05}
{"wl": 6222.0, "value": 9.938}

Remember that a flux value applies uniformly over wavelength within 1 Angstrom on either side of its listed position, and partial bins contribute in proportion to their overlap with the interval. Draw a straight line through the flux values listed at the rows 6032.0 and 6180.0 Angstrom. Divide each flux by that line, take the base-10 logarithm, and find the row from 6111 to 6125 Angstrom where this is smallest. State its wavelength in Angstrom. 6124.0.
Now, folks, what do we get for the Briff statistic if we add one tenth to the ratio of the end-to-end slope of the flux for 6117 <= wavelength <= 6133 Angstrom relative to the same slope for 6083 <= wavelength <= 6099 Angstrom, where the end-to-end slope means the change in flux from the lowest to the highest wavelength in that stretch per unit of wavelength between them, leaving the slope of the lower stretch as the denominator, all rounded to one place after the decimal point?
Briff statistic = 1.3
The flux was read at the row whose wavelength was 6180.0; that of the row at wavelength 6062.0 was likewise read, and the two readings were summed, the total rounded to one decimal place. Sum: 20.7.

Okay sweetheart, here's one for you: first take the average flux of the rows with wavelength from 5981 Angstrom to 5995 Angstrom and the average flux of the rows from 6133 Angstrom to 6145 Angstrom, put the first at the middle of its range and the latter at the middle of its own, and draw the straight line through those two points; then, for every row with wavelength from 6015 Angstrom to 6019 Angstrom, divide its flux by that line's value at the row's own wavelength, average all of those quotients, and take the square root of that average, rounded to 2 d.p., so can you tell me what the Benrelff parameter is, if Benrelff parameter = 0.99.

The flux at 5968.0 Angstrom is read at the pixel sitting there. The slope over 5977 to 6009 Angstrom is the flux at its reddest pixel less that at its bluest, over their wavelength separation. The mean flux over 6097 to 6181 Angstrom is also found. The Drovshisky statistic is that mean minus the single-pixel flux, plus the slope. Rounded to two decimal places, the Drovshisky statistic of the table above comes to -0.34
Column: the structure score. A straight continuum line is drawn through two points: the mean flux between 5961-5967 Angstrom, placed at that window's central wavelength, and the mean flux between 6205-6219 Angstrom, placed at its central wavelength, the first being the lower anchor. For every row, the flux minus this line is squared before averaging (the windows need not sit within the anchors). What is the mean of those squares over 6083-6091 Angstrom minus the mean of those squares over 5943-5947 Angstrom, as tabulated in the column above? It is -0.20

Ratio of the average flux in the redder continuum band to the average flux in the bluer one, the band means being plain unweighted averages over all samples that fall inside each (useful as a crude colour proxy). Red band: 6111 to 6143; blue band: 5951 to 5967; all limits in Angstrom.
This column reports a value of 0.96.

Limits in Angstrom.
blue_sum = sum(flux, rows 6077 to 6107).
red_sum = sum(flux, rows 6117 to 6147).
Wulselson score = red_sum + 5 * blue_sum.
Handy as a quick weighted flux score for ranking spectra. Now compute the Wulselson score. 903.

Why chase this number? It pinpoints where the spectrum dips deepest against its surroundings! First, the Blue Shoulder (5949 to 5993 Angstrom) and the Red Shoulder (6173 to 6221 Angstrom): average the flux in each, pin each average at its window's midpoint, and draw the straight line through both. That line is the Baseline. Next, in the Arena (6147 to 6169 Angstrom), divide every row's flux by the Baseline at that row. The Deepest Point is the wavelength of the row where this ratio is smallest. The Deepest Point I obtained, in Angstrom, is 6164.0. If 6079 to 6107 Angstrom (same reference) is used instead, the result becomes 6104.0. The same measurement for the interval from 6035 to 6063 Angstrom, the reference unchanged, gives 6058.0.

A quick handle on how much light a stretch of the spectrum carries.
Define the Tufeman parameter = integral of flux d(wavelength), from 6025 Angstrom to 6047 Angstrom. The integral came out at 225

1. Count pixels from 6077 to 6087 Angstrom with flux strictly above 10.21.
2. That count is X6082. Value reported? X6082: 2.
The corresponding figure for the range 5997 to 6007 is 3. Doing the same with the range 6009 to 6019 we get 0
